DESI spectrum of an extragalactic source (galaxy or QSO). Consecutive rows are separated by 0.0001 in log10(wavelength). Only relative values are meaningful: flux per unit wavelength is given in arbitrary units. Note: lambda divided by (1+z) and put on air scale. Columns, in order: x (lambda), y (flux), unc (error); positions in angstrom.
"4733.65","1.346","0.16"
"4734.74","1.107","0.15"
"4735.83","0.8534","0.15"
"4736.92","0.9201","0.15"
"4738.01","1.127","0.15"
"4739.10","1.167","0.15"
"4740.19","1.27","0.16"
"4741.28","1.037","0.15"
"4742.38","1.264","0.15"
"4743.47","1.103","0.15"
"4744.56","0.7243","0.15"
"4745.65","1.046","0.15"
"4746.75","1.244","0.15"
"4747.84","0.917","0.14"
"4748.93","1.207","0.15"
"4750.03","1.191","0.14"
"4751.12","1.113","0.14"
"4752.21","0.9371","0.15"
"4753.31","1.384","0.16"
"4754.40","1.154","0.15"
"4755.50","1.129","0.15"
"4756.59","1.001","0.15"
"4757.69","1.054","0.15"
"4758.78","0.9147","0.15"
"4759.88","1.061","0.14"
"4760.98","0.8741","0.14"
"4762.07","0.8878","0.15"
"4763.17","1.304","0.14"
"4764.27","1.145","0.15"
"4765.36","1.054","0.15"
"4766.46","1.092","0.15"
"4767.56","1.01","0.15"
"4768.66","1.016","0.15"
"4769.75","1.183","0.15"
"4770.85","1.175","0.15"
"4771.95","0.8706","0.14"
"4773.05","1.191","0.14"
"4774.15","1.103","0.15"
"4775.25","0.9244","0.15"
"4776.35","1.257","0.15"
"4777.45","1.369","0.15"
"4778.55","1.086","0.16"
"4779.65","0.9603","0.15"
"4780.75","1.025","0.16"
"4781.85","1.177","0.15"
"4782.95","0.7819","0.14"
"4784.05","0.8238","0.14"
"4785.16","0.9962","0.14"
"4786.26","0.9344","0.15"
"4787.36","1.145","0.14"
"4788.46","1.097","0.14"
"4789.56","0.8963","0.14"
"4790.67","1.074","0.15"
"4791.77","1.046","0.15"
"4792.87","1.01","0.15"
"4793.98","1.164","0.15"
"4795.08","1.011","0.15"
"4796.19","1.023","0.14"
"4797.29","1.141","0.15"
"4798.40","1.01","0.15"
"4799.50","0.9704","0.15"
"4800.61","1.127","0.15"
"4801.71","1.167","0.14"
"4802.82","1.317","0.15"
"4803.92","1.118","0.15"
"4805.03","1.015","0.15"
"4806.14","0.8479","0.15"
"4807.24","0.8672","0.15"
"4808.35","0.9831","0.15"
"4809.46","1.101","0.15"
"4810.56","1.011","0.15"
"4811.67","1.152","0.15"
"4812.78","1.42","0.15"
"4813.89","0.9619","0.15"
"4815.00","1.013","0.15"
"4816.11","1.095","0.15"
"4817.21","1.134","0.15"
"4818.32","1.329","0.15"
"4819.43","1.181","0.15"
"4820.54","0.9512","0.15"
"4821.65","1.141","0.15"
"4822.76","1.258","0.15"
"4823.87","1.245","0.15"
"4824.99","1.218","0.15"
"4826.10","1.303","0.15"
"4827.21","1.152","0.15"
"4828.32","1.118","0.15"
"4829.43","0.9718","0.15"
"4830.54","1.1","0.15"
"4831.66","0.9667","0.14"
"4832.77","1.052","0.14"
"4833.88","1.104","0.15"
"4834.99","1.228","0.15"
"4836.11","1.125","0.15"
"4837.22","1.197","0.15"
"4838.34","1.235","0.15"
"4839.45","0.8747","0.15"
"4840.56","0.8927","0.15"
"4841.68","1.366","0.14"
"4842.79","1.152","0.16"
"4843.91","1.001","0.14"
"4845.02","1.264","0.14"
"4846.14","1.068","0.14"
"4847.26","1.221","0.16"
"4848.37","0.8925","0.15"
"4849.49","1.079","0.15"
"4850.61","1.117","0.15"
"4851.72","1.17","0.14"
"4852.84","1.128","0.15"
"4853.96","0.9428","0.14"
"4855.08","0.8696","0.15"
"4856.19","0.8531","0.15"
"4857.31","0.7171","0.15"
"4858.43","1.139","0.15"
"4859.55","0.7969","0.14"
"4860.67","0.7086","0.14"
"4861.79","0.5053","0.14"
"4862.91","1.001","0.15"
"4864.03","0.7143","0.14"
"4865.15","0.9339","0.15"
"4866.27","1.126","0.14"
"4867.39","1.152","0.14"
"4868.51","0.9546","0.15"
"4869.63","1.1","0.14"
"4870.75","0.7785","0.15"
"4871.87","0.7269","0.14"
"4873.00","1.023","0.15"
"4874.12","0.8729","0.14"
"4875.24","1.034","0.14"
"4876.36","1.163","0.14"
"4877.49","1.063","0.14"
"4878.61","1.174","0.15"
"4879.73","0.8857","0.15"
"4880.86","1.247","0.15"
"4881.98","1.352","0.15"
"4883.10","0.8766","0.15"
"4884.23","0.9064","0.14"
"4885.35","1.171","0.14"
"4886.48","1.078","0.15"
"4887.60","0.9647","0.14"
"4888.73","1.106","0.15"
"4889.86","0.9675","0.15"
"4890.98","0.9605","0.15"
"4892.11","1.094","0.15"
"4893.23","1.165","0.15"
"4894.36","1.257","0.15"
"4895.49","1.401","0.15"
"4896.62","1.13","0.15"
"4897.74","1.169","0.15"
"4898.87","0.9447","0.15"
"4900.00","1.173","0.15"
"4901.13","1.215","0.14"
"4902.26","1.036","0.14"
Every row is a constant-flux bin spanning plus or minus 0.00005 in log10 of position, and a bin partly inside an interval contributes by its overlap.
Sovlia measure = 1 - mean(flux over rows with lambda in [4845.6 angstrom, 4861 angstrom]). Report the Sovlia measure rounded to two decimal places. 0.02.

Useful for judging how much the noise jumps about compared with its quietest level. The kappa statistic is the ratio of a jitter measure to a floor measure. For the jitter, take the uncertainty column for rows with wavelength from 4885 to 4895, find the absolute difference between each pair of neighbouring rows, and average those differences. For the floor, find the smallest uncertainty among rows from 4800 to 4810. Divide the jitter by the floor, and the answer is 0.027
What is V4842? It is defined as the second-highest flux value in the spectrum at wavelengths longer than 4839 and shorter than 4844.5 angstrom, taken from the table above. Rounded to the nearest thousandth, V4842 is 1.152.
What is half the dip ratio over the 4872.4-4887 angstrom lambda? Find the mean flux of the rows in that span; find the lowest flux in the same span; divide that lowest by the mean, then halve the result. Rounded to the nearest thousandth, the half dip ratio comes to 0.410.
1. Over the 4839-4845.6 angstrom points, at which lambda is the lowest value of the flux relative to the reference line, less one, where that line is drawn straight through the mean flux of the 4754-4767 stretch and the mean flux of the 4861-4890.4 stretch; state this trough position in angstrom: 4839.45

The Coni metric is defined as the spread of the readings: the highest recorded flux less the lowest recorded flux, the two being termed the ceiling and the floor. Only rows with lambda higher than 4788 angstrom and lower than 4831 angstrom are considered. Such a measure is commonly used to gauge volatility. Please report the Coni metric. 0.57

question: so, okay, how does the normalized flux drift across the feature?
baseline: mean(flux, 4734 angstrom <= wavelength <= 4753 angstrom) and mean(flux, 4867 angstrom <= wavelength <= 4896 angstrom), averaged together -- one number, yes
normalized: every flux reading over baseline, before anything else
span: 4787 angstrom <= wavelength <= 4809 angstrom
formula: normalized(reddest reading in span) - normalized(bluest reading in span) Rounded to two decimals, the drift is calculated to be -0.15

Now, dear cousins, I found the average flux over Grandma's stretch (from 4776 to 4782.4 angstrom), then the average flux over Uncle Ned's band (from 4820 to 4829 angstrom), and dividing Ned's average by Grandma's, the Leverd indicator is 1.02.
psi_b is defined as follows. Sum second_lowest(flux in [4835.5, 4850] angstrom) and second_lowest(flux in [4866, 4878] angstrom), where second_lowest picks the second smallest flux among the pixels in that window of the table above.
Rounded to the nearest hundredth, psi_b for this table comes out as 1.67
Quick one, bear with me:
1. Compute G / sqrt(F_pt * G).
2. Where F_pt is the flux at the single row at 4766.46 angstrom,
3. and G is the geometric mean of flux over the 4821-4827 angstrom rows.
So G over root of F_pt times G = 1.06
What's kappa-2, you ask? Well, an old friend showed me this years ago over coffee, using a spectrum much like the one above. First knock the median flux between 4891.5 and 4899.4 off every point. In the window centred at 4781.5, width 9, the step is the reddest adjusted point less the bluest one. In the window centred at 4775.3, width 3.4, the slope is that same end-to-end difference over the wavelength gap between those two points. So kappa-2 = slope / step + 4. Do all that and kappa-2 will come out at 3.8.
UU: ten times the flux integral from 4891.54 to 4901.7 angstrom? 119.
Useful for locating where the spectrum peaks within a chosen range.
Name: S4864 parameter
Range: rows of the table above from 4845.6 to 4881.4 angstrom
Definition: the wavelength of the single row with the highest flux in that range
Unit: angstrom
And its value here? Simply 4880.86 angstrom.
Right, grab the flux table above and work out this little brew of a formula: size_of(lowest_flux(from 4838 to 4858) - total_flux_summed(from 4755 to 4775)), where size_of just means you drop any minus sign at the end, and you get 18.35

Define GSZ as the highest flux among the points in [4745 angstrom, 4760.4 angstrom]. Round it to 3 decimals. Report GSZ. 1.384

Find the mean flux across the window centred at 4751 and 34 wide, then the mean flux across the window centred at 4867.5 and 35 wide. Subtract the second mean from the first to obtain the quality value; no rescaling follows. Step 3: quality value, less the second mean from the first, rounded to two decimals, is 0.11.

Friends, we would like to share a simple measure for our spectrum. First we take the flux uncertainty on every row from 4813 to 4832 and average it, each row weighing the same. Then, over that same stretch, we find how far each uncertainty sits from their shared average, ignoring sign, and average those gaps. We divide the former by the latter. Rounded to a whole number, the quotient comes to 135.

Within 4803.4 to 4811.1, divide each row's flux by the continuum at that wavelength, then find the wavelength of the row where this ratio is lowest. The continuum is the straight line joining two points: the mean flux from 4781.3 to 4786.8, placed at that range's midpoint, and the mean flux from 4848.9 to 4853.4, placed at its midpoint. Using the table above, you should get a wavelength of 4806.14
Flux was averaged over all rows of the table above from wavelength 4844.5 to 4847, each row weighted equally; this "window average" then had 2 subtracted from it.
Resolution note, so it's -0.83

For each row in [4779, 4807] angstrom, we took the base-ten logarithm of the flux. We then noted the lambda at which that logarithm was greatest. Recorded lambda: 4802.82 angstrom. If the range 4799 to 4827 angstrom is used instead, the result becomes 4812.78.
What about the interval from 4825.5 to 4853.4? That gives 4841.68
